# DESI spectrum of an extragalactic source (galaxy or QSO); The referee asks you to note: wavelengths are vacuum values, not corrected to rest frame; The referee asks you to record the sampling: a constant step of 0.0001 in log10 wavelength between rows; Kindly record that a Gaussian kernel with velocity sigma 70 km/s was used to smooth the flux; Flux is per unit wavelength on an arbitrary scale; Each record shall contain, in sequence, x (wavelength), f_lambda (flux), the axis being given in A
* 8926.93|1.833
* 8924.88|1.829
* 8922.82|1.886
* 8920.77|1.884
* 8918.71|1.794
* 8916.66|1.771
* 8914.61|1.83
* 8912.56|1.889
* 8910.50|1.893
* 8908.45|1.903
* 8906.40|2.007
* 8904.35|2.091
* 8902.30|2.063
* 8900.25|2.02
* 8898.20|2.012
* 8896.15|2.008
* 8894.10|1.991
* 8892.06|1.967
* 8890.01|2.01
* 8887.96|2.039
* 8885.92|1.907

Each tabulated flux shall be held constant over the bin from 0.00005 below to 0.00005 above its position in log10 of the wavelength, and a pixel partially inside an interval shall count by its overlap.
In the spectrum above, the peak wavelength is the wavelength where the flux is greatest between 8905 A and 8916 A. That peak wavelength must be 8906.40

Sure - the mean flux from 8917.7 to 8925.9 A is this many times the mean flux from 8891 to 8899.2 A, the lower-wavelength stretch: 0.93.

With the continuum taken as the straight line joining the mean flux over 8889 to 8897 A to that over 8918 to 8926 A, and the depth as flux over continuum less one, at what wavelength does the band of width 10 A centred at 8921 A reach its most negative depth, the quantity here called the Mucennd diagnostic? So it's 8916.66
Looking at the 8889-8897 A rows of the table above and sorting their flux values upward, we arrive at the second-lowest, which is 1.991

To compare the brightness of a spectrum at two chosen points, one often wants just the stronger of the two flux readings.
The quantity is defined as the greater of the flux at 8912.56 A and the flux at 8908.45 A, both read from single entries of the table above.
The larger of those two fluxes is 1.90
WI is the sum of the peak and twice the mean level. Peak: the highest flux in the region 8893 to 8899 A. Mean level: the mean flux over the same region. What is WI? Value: 6.02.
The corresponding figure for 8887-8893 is 6.05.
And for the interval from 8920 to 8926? 5.62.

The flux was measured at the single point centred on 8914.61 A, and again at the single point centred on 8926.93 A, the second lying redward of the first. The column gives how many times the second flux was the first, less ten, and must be -9.00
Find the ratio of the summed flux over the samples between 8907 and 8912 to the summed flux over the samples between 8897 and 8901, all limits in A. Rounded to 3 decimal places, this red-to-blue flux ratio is 0.941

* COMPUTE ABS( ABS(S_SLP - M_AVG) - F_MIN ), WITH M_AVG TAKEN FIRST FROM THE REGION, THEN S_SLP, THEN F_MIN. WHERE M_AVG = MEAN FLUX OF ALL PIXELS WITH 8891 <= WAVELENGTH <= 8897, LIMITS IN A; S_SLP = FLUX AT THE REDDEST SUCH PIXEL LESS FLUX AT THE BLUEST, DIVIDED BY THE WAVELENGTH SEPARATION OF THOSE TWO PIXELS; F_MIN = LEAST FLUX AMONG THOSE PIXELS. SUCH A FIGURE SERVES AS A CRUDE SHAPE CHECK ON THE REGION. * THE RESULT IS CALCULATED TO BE 0.012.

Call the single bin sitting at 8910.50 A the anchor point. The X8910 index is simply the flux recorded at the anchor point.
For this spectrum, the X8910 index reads 1.893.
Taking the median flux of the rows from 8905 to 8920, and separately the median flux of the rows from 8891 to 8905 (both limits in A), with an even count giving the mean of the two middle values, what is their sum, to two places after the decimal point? 3.90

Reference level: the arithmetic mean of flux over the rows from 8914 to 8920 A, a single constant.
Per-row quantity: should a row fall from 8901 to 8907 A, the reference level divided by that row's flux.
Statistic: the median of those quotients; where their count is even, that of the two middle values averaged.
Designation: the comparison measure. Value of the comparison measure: 0.87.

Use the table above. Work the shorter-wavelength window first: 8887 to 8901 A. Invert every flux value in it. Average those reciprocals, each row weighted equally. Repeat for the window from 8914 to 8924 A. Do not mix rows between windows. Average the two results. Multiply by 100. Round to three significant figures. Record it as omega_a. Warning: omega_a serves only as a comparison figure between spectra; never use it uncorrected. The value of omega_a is 52.2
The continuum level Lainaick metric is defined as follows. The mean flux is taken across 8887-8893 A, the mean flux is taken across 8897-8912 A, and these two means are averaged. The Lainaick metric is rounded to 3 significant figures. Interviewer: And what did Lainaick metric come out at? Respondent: 2.00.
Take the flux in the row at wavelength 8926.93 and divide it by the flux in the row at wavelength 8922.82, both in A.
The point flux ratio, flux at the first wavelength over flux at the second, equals 0.97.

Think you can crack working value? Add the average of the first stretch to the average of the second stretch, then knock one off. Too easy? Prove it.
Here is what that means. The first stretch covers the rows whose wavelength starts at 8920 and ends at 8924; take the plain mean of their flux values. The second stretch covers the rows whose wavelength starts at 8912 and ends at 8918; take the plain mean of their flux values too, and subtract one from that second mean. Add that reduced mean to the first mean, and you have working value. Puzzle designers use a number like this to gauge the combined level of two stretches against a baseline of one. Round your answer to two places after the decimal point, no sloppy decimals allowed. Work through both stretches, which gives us 2.71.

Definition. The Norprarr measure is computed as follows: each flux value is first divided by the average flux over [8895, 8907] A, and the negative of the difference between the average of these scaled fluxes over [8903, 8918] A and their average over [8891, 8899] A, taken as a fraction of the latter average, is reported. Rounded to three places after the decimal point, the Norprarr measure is 0.041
